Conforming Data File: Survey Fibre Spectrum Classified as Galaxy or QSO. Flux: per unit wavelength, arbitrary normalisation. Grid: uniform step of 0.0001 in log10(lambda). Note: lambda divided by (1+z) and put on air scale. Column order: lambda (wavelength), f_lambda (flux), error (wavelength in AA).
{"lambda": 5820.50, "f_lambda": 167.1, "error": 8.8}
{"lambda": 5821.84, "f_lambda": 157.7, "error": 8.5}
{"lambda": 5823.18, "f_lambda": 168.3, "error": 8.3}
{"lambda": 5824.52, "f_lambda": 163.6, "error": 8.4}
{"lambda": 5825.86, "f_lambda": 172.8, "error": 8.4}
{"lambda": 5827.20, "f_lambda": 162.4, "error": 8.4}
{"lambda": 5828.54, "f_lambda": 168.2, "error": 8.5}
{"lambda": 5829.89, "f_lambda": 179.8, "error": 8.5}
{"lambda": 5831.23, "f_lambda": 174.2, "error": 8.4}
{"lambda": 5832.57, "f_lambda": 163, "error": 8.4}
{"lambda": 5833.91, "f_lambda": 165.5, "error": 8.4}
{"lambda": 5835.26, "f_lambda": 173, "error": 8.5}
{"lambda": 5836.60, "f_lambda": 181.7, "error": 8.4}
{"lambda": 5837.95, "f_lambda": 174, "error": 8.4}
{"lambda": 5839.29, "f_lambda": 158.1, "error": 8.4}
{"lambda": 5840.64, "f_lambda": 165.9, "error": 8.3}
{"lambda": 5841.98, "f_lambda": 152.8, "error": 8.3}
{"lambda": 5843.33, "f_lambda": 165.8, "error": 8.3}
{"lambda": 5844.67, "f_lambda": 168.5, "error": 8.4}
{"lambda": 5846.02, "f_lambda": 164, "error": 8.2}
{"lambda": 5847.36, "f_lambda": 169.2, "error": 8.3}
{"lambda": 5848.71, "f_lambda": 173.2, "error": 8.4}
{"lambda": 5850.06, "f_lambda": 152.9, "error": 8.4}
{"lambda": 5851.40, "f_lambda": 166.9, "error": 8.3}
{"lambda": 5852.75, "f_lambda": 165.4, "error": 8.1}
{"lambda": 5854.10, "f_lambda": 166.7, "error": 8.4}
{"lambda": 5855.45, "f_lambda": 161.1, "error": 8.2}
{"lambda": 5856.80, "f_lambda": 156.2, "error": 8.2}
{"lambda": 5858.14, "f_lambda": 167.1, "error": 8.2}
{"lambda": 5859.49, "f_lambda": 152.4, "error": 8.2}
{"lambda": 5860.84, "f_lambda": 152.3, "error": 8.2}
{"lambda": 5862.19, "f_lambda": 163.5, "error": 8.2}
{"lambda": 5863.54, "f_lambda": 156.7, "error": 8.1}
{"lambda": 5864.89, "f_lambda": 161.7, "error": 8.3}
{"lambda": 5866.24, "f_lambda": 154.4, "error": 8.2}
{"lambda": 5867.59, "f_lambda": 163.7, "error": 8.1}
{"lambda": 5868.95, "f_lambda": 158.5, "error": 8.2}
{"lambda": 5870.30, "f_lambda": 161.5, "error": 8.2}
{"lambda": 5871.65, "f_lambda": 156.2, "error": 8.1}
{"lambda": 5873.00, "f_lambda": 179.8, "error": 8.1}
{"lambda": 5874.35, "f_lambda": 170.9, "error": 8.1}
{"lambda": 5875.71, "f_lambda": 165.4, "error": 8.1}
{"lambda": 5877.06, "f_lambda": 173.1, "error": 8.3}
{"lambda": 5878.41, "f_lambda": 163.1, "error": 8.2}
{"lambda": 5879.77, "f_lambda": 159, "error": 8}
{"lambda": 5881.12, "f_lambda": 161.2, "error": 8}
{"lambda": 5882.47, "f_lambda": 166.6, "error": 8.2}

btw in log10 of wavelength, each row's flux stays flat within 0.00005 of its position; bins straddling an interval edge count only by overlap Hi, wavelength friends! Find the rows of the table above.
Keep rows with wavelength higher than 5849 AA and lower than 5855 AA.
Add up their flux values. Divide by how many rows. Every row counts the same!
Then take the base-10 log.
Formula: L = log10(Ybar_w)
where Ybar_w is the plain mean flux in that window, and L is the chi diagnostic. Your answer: 2.21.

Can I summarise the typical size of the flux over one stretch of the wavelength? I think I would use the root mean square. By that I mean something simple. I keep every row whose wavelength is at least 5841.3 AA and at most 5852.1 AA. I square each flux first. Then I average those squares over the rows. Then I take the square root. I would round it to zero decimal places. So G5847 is 164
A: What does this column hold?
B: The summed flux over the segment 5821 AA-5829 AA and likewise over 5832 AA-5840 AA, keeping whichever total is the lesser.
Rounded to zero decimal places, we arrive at 993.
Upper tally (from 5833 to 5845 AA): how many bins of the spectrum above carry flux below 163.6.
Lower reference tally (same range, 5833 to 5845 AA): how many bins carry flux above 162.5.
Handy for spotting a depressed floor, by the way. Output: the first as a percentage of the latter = 29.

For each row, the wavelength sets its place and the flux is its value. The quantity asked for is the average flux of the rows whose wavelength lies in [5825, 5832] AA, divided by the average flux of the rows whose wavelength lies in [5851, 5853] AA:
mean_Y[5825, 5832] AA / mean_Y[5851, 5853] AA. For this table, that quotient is 1.03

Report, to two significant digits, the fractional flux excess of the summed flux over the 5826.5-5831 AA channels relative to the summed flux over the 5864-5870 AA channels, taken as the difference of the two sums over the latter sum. -0.20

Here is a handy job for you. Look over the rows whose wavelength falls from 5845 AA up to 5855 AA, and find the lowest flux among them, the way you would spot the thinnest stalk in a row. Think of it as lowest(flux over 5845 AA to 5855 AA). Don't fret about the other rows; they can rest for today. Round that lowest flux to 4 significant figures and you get 152.9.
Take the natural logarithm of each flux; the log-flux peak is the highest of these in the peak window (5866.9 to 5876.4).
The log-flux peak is 5.19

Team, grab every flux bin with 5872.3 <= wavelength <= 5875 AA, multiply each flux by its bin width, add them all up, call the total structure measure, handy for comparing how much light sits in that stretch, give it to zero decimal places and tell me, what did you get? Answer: 474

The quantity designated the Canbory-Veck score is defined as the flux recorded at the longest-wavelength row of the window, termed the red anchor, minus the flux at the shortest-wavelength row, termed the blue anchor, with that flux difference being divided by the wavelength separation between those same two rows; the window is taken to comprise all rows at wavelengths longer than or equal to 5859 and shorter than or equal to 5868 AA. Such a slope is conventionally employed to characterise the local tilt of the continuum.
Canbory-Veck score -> 1.4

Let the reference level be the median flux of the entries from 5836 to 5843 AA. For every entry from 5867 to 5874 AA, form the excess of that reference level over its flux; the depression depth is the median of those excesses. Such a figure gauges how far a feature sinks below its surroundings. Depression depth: 4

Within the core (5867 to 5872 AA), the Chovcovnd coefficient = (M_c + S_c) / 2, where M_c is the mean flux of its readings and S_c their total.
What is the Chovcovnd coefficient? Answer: 400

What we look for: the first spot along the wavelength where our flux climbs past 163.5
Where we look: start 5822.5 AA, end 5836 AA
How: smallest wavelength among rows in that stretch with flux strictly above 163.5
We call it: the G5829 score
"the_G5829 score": 5823.18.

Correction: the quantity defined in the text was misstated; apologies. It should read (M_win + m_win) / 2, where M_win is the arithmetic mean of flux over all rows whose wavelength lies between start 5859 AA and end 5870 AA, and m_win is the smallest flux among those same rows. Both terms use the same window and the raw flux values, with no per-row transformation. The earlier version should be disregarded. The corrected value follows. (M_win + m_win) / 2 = 155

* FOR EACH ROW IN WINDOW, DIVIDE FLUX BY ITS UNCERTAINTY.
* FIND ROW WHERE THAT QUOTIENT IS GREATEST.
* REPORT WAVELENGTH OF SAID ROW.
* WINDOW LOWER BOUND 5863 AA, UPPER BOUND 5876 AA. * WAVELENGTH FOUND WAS 5873.00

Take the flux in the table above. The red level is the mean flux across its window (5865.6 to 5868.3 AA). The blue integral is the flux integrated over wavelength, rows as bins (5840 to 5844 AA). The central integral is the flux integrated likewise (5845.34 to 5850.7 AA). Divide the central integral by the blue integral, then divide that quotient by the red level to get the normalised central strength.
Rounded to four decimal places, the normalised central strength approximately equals 0.0086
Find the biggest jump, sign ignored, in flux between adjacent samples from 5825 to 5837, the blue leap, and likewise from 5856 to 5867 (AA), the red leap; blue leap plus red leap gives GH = 26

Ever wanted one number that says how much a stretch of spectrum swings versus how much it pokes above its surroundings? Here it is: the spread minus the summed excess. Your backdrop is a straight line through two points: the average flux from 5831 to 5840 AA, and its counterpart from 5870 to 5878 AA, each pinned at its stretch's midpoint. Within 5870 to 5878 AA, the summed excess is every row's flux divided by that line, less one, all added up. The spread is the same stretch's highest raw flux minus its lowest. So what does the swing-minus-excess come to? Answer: 24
